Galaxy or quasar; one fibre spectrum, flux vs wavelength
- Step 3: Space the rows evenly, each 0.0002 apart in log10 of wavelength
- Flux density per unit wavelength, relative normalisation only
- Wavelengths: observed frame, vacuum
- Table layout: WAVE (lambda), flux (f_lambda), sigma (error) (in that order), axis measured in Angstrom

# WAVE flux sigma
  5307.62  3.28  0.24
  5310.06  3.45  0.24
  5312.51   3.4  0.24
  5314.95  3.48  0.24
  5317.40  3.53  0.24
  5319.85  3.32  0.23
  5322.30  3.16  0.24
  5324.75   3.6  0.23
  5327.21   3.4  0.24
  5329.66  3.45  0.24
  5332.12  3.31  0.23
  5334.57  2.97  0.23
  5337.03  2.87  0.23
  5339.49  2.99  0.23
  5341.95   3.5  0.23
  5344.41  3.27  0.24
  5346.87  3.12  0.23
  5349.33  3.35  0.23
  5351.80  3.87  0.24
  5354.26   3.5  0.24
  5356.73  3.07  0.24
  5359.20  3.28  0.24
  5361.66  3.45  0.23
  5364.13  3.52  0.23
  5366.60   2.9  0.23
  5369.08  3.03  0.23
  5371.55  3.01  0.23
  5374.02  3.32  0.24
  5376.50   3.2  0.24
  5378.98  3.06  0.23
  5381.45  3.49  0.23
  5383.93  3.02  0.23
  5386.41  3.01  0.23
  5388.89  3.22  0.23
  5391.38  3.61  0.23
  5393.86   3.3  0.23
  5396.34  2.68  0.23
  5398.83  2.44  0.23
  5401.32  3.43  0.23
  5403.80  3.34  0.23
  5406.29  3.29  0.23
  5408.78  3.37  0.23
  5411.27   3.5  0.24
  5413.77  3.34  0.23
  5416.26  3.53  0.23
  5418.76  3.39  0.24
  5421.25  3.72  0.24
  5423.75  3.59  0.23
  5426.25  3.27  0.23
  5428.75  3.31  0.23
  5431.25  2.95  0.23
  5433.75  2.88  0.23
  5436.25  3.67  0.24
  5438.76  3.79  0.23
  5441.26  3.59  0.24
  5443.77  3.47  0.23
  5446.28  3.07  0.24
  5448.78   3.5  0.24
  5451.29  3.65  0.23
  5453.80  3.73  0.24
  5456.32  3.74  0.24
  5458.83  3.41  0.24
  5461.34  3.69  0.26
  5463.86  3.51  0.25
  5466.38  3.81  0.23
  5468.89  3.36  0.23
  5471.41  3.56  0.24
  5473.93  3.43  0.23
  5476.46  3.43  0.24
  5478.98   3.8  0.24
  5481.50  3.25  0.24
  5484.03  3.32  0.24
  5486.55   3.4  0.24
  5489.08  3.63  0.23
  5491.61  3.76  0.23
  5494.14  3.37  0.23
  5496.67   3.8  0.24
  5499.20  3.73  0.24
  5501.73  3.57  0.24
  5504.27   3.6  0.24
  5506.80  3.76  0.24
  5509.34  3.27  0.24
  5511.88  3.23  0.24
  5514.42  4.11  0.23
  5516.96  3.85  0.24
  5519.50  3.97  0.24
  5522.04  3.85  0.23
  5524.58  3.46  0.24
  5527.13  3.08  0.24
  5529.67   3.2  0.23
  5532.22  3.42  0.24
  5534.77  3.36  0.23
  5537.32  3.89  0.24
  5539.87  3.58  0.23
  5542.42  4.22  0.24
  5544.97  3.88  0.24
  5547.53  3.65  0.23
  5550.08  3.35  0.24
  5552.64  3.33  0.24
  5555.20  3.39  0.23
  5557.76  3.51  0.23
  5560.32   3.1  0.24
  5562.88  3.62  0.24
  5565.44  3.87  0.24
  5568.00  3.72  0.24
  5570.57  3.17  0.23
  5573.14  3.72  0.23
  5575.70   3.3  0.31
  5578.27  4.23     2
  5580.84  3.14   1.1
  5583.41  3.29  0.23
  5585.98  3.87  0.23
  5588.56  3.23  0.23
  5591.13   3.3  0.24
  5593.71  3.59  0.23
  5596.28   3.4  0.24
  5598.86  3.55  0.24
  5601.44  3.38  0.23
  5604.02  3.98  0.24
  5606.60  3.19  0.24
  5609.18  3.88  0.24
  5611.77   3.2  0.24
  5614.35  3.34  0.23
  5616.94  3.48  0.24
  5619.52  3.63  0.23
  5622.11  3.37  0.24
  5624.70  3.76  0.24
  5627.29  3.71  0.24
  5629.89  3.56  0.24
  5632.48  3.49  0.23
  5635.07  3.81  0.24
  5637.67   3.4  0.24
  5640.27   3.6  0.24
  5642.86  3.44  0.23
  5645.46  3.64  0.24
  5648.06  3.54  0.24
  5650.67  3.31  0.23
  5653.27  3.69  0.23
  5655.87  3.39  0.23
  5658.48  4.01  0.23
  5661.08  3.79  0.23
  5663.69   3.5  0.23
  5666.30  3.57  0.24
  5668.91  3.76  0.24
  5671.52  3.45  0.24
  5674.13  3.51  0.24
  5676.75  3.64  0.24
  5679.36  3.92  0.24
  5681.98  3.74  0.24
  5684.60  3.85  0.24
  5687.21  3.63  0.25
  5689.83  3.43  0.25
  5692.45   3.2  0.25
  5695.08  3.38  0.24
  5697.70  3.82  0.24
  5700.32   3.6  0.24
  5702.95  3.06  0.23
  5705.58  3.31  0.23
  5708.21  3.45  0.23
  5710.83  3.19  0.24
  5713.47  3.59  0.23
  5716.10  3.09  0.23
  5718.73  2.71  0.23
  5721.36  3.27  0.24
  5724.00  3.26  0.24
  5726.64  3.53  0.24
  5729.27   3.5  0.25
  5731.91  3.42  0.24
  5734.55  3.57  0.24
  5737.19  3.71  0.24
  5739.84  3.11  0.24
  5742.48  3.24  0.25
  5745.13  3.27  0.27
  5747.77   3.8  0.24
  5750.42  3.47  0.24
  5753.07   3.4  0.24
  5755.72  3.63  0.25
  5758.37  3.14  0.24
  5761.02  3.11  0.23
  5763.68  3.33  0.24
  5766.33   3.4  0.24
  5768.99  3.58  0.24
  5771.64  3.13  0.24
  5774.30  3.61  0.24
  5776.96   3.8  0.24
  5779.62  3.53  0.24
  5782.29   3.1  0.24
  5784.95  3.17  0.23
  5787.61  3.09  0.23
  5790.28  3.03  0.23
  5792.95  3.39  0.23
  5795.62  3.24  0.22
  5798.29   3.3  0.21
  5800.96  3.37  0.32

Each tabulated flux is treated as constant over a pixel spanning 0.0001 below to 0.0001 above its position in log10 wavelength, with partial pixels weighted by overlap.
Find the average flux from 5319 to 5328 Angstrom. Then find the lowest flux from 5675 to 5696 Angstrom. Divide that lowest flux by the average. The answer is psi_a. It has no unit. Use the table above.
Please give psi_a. 0.95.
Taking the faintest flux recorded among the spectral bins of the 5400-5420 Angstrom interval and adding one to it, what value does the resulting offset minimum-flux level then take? 4.29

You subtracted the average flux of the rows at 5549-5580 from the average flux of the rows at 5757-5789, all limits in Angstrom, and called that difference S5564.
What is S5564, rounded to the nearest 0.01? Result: -0.19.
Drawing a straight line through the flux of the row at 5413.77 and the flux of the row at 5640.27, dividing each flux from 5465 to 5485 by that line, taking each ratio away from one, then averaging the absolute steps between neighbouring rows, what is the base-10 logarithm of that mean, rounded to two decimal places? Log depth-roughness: -1.13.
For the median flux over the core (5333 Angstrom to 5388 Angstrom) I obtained 3.16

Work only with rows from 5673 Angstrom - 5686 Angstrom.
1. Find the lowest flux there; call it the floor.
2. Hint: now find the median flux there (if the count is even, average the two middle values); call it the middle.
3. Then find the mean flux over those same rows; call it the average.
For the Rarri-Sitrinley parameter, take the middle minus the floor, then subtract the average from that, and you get -3.50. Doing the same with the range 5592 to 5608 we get -3.23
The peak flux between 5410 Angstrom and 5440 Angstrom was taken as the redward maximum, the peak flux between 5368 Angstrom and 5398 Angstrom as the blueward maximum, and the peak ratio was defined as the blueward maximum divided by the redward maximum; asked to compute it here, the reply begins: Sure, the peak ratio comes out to 0.95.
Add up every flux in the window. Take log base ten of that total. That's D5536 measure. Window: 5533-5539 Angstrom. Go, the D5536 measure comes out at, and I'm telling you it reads 0.860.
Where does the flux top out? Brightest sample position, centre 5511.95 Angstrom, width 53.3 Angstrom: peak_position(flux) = 5514.42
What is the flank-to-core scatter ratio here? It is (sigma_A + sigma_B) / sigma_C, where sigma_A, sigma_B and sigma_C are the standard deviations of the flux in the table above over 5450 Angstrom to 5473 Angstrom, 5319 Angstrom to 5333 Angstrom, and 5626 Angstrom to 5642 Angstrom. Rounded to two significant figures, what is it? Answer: 2.1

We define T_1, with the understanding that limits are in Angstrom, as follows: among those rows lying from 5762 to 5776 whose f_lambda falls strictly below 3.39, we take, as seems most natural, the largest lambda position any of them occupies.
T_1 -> 5771.64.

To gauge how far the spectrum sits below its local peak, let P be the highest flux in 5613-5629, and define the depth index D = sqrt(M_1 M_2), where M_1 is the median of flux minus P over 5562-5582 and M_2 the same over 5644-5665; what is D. 0.12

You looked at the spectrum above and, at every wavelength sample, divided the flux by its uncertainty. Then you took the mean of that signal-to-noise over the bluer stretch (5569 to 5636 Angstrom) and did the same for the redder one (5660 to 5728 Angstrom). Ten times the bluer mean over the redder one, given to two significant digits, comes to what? 9.5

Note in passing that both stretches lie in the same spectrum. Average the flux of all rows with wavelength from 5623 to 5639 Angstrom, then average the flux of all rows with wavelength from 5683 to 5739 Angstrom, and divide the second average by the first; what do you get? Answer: 0.94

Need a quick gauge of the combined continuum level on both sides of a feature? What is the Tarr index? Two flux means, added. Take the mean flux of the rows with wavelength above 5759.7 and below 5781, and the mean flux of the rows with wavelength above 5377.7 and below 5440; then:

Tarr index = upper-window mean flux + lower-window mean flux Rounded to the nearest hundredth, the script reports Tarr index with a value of 6.72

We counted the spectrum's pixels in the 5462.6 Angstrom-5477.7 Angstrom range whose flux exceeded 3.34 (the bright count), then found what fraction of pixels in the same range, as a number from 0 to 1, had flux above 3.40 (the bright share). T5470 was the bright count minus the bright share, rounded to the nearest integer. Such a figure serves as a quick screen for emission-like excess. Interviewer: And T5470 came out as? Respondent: 5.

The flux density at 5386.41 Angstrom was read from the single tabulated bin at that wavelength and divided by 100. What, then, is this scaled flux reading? 0.030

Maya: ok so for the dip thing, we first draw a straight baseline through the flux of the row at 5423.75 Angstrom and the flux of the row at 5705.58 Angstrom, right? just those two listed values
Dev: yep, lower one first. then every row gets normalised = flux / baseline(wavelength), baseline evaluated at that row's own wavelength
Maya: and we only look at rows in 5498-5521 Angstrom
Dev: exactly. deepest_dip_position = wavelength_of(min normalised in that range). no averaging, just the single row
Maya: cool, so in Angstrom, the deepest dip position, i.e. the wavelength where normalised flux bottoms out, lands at 5511.88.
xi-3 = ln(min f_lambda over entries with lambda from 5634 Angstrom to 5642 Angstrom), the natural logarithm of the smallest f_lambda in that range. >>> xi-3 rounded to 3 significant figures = 1.22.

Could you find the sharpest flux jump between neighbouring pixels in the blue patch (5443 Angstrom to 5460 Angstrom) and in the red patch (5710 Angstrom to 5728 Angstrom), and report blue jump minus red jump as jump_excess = -0.13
